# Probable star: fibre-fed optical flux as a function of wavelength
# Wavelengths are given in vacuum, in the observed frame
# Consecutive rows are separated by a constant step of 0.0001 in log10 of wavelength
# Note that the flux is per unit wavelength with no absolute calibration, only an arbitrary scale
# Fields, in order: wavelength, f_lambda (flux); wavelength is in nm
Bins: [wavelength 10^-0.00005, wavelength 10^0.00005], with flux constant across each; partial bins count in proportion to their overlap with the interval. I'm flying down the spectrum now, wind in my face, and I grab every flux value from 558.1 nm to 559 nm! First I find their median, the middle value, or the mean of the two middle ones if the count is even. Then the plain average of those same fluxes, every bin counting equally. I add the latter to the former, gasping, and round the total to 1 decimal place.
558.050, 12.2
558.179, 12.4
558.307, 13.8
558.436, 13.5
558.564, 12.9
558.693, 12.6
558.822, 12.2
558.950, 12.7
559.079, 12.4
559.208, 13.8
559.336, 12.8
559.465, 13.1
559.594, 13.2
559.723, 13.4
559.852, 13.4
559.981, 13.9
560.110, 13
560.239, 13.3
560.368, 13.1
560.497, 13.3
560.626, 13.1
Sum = 25.6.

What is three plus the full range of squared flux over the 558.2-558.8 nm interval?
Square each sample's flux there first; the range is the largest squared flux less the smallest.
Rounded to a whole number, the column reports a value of 35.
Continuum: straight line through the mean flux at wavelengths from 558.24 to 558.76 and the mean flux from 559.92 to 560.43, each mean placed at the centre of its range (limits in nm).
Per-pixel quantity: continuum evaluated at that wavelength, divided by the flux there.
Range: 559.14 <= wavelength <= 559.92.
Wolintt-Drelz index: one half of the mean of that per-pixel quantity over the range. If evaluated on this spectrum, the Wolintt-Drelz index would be 0.500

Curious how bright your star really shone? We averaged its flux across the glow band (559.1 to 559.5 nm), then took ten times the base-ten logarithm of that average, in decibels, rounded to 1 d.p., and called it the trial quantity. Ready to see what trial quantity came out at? 11.2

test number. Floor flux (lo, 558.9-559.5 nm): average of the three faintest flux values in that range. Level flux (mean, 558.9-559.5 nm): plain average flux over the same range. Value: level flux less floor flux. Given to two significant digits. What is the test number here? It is 0.33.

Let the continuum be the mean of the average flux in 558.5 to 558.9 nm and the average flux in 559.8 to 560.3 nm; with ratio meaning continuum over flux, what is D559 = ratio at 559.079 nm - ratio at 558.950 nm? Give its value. 0.02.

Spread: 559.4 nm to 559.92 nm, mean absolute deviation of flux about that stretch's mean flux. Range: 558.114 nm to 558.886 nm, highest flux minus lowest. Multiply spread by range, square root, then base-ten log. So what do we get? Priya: -0.35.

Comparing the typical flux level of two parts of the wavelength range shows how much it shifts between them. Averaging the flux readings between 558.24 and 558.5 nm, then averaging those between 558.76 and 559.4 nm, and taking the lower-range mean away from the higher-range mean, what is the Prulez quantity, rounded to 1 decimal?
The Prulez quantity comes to -0.9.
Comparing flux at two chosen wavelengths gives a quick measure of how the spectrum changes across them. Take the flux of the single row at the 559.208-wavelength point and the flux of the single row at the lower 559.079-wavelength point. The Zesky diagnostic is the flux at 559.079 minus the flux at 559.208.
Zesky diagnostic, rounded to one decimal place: -1.4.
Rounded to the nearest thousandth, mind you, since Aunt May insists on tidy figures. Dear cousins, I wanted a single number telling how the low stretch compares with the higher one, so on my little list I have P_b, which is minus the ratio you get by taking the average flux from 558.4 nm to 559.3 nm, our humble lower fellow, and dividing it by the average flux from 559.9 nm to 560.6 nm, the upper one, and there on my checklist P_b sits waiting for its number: -0.966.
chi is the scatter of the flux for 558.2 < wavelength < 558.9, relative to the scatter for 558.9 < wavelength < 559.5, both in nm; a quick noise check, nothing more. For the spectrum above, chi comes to 1.23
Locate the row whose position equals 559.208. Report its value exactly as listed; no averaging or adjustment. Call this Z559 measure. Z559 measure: 13.8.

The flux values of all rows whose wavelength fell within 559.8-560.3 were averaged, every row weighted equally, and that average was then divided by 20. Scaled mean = 0.670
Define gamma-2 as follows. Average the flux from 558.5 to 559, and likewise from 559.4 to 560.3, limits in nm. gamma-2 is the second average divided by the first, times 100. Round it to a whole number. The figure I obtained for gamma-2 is 106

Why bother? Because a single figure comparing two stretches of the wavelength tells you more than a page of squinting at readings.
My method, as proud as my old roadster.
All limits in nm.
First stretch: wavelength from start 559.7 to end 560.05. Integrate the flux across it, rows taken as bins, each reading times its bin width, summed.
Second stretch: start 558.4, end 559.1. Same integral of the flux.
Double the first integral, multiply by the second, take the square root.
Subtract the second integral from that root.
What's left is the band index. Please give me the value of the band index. 0.3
